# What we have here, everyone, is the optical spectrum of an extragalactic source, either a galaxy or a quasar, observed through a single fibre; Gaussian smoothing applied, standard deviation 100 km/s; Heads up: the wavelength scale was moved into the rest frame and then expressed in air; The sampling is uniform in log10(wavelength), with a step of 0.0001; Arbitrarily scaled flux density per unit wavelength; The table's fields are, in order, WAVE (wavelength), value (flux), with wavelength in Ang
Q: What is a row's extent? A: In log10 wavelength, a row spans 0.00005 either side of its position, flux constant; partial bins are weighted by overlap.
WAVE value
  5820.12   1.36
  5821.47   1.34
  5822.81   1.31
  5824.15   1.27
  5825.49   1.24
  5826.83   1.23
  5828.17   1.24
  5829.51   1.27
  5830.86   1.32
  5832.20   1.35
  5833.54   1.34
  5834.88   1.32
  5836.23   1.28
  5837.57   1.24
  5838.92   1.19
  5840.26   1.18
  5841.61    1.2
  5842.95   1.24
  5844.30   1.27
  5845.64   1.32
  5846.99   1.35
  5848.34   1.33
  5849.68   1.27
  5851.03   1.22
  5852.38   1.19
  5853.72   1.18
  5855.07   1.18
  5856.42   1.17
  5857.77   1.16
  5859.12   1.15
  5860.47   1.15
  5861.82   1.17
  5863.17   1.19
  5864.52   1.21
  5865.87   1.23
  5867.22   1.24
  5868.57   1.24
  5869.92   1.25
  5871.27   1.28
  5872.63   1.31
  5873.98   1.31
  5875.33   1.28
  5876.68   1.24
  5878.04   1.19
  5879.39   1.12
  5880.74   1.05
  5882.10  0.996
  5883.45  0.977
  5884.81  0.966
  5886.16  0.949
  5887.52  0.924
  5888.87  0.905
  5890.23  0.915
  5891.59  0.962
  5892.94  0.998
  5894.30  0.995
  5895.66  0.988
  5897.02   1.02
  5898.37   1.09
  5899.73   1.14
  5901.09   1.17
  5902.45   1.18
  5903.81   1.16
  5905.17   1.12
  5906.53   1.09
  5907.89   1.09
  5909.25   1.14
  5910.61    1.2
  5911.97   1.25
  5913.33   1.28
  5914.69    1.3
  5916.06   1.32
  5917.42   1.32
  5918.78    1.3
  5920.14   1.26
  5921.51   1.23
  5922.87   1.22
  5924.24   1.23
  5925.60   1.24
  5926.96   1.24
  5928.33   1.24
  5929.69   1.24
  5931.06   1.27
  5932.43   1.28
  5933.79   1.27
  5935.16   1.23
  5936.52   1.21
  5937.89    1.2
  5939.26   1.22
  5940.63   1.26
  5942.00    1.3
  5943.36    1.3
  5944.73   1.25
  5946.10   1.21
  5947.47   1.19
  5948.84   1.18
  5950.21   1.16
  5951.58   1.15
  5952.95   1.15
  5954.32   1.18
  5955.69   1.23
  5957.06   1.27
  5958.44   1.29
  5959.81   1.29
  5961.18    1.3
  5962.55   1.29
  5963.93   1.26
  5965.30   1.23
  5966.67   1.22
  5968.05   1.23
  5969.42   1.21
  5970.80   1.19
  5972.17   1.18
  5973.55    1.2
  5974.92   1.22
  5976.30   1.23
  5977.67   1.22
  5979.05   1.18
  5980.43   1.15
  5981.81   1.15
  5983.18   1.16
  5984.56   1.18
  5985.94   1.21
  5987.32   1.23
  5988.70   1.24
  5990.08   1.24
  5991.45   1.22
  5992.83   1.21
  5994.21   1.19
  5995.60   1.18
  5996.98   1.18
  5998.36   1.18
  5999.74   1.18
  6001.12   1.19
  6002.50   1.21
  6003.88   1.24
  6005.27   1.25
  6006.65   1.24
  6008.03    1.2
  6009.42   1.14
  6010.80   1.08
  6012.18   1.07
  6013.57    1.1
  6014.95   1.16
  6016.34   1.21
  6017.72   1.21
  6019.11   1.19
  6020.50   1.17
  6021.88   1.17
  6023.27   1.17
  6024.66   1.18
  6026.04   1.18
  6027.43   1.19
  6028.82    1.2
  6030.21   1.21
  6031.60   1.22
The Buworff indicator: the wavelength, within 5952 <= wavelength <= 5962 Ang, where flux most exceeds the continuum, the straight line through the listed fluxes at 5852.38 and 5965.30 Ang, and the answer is 5961.18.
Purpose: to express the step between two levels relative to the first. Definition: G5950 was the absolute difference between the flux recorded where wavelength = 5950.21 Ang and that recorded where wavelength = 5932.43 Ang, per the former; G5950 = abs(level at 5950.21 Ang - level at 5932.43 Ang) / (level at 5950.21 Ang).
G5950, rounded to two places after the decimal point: 0.10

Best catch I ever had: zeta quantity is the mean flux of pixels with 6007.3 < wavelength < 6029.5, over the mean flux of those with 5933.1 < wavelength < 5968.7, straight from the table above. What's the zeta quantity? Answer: 0.94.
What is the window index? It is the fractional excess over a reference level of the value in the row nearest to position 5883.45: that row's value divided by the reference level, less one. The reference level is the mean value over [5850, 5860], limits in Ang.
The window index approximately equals -0.17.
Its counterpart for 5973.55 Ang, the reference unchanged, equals 0.02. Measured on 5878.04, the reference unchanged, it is 0.01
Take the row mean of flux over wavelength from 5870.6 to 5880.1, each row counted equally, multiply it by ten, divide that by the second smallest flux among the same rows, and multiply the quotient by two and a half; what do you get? 26.2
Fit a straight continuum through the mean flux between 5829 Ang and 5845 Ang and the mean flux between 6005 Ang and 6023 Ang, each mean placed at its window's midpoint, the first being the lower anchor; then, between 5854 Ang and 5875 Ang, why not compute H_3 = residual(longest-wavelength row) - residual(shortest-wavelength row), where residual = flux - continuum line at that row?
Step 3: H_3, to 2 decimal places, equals 0.14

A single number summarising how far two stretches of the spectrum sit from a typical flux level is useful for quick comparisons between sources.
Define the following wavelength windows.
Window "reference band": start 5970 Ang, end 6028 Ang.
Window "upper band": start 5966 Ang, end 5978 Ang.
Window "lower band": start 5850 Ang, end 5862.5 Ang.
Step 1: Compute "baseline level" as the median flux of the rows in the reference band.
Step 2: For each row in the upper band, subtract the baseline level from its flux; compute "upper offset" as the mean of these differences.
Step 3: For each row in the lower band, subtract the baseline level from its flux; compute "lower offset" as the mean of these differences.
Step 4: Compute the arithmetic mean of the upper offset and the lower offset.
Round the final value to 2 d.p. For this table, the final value 0.00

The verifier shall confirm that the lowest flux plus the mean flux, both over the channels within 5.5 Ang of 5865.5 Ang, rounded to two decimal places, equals 2.36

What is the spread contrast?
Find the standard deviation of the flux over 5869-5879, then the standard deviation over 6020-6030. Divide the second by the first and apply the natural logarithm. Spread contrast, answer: -1.3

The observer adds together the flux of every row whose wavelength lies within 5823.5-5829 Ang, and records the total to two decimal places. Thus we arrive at 4.98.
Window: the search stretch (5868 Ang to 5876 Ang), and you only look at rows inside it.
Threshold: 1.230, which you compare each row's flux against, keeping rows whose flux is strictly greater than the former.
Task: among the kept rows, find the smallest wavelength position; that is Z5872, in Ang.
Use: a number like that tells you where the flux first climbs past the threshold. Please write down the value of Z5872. 5868.57 Ang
